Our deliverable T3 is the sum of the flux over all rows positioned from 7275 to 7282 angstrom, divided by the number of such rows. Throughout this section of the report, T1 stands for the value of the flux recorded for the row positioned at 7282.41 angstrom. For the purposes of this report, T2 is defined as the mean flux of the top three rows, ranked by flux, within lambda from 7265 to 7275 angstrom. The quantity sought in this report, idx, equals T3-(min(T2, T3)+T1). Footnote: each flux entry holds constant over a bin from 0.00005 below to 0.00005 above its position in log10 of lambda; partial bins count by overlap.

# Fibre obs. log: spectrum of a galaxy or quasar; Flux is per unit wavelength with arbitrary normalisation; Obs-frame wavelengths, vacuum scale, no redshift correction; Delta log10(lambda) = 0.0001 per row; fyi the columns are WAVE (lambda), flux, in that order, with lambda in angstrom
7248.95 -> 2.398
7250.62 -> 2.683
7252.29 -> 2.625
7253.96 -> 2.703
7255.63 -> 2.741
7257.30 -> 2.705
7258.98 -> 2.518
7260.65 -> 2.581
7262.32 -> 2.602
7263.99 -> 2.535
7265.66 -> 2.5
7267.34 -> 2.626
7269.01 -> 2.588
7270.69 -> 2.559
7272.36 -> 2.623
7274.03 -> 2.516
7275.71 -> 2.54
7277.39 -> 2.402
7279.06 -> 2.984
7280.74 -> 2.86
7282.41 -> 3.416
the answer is -3.33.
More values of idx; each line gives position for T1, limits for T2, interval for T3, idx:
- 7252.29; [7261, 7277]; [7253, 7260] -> -2.58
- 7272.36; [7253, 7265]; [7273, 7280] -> -2.62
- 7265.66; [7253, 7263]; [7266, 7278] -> -2.50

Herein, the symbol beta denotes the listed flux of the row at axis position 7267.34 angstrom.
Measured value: 2.626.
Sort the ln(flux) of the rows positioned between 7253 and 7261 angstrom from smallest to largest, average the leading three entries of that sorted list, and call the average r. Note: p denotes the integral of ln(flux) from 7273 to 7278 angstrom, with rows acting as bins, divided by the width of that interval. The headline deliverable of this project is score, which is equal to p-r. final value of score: -0.04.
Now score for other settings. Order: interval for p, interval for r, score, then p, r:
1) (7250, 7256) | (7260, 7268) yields 0.06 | 0.99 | 0.932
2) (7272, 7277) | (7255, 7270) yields 0.01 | 0.93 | 0.923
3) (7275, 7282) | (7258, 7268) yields 0.08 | 1.00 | 0.923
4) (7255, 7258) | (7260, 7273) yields 0.07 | 1.00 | 0.929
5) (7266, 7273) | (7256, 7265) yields 0.02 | 0.95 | 0.934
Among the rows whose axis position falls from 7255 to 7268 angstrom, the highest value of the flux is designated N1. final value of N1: 2.741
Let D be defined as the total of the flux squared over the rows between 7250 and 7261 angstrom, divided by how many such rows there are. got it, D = 7.03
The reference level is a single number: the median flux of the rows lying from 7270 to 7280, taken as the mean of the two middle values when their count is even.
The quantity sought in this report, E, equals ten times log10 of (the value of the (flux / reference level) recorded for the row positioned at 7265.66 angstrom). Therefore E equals -0.1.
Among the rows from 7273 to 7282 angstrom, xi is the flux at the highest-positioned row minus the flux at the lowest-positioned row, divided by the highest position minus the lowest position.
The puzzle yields 0.051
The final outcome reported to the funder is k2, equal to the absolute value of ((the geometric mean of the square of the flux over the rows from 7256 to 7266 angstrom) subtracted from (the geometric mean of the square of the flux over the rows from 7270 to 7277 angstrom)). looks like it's 0.1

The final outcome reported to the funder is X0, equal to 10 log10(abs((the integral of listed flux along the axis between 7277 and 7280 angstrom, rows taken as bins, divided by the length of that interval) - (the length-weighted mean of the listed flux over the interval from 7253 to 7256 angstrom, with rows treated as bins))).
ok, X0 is -15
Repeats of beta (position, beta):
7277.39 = 2.402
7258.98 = 2.518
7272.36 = 2.623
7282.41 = 3.416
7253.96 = 2.703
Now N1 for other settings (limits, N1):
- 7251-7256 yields 2.741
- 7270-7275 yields 2.623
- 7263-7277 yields 2.626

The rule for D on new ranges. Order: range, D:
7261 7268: 6.59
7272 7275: 6.61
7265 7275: 6.60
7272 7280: 6.87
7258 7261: 6.50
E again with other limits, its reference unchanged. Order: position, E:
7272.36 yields 0.1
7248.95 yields -0.3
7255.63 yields 0.3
